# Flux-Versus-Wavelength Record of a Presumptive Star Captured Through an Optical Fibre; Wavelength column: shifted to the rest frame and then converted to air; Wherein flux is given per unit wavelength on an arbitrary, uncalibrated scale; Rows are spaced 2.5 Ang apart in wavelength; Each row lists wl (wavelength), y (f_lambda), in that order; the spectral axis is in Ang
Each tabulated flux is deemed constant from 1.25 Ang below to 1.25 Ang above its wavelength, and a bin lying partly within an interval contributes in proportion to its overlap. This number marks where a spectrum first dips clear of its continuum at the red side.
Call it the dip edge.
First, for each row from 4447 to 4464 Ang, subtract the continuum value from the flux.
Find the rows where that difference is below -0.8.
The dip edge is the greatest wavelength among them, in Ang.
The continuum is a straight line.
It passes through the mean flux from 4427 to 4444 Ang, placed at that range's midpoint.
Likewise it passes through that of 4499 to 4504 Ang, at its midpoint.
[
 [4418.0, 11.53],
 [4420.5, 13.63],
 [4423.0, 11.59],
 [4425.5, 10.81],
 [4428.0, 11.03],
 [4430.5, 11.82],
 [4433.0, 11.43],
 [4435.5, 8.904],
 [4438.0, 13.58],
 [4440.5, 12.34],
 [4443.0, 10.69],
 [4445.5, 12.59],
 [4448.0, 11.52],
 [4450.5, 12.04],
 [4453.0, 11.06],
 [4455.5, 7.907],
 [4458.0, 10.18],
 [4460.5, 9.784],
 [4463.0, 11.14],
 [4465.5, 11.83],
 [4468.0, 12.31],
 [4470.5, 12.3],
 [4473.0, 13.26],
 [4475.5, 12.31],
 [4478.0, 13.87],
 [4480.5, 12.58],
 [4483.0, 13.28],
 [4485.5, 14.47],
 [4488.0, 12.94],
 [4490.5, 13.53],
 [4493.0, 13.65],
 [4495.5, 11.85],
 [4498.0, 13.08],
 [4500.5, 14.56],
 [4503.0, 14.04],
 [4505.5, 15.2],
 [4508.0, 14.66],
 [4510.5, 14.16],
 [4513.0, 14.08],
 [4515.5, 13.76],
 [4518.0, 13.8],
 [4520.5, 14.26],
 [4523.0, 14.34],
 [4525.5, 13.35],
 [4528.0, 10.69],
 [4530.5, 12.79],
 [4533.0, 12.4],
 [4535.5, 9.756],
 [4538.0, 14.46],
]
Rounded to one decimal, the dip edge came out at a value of 4463.0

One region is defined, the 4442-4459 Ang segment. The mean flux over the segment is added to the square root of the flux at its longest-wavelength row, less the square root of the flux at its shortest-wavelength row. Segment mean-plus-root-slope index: 10.8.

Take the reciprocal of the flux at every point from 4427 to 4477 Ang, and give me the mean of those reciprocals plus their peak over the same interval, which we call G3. 0.216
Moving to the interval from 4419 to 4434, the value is 0.178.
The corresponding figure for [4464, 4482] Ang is 0.164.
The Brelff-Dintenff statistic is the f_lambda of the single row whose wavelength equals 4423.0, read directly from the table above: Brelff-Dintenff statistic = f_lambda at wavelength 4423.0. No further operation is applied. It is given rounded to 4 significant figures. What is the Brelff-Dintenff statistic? 11.59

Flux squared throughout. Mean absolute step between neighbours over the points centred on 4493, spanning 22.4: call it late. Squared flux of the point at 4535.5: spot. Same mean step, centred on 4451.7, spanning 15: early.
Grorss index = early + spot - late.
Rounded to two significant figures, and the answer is 99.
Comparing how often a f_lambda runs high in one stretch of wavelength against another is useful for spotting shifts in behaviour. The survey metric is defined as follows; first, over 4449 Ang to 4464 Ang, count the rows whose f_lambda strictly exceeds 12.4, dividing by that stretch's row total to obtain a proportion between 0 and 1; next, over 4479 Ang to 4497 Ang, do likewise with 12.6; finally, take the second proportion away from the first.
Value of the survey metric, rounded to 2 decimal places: -0.71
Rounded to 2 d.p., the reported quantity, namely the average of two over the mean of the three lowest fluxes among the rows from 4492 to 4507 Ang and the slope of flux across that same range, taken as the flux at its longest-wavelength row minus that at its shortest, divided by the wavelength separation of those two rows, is 0.14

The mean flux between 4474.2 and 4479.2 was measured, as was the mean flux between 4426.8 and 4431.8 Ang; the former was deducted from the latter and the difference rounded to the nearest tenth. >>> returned -1.7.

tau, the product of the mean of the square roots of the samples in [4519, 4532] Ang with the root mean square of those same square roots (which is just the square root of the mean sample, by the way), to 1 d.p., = 13.1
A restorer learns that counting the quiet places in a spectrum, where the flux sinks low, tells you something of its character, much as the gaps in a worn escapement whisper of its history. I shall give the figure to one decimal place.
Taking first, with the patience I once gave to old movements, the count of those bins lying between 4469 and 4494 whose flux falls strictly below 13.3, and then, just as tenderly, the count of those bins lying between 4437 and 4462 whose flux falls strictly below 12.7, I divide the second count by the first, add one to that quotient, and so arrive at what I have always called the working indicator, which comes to 2.5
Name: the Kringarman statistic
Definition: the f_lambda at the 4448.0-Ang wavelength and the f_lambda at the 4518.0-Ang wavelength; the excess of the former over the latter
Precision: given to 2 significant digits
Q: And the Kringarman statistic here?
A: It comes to -2.3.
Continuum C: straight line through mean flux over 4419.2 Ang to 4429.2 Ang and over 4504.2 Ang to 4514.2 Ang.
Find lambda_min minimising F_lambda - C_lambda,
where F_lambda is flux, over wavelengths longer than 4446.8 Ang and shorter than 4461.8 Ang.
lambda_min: 4455.5 Ang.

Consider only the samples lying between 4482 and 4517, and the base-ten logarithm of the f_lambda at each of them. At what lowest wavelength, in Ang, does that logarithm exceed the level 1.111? 4483.0 Ang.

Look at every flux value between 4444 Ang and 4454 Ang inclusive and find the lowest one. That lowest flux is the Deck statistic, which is 11.06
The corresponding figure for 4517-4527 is 13.35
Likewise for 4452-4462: 7.907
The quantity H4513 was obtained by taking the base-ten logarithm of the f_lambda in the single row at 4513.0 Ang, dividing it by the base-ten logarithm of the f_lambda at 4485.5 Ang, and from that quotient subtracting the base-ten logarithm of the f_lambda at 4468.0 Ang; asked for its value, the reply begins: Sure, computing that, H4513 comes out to -0.10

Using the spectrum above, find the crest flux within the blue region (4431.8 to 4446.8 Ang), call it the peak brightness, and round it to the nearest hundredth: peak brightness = 13.58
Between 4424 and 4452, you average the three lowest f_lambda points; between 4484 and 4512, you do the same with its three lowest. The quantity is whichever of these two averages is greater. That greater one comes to 12.6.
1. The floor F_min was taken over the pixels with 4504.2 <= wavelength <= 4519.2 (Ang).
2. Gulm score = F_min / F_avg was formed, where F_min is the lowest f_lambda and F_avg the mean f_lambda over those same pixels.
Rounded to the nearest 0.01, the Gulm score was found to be 0.96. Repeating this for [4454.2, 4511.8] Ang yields 0.62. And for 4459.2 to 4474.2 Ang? 0.83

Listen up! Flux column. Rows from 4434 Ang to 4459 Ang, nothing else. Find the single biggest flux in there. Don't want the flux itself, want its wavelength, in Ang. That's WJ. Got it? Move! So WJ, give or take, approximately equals 4438.0 Ang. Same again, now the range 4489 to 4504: 4500.5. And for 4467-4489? 4485.5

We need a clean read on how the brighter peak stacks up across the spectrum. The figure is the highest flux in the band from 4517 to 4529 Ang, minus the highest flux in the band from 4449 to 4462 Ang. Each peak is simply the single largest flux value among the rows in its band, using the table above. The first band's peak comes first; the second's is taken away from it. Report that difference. 2.3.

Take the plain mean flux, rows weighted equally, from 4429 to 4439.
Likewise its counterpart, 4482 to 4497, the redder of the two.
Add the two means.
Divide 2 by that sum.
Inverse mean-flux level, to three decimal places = 0.081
